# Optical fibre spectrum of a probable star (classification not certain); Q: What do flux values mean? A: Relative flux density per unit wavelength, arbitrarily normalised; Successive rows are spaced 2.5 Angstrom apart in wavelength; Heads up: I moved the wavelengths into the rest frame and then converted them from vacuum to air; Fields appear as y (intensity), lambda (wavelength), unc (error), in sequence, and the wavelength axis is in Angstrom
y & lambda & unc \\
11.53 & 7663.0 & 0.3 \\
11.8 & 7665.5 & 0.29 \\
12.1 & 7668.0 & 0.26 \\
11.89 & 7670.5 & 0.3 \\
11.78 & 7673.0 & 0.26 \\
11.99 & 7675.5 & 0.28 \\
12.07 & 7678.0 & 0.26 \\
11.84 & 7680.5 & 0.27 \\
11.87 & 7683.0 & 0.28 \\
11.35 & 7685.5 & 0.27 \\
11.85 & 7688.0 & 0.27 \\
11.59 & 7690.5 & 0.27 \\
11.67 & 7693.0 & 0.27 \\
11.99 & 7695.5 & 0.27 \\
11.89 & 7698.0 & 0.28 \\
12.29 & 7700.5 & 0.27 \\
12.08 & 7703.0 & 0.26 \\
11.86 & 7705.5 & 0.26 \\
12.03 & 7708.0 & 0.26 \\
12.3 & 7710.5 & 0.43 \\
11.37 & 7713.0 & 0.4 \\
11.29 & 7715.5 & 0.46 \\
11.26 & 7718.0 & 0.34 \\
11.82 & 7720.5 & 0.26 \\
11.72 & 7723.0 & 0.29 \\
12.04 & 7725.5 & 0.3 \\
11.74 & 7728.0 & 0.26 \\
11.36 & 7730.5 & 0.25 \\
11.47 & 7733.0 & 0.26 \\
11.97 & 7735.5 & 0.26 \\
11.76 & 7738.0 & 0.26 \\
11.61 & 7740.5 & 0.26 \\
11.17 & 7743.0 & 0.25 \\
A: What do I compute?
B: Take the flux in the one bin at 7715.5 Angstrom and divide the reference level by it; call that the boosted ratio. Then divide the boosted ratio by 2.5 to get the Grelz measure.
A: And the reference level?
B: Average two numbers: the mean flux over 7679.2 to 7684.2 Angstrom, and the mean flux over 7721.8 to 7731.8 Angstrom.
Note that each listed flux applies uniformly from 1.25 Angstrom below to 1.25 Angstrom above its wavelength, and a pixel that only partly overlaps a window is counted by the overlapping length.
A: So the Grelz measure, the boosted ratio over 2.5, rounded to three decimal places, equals 0.418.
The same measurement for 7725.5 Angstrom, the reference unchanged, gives 0.392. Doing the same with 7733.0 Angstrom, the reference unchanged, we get 0.411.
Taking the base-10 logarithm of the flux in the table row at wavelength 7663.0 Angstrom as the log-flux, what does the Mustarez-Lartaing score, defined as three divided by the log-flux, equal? 2.83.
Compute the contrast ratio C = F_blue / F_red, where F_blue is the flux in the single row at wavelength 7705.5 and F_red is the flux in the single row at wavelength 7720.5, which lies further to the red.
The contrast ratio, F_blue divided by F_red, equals 1.00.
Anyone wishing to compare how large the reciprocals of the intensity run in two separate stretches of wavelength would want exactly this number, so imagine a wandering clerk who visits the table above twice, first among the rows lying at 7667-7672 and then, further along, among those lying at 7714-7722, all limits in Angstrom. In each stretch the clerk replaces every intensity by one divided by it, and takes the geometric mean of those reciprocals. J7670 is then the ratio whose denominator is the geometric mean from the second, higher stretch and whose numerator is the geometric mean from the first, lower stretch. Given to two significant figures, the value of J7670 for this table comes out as 0.95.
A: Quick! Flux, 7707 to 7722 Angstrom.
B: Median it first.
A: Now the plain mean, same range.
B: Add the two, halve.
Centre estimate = 11.6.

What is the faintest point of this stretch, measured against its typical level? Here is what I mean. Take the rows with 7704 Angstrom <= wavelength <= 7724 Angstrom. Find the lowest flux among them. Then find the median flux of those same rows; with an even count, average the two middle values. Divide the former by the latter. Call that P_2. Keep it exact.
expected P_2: 0.957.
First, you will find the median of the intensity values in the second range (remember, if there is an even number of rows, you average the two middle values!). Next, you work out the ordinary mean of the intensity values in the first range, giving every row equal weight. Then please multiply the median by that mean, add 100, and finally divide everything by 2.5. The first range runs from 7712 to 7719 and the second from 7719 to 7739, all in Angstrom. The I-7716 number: 93.1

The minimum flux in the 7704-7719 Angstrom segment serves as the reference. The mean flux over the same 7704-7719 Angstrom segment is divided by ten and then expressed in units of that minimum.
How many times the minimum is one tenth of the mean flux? 0.104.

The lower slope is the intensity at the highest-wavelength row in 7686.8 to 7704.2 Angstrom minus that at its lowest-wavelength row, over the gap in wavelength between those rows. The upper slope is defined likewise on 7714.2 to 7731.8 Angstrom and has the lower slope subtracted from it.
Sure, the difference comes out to -0.011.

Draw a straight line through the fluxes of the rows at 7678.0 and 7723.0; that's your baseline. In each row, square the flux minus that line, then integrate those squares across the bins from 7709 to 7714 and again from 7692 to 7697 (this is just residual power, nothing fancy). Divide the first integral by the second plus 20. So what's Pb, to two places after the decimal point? 0.05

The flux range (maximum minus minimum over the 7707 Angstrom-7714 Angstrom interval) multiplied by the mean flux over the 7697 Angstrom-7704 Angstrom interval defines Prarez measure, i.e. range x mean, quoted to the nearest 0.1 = 11.2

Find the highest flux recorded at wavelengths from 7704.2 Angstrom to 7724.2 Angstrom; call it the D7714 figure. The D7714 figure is 12.3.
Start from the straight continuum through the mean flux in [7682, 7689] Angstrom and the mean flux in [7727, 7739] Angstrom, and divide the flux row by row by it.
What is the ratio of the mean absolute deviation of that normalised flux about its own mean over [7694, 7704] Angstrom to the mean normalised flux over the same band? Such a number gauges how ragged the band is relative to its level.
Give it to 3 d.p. 0.010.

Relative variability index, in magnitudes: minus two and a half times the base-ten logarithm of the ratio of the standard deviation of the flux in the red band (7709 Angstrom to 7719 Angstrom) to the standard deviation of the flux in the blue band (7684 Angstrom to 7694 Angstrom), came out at -1.0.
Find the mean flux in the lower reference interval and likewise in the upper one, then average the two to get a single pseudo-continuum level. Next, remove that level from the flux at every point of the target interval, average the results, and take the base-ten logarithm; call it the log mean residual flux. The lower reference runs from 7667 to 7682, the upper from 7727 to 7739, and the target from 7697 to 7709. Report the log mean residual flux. -0.6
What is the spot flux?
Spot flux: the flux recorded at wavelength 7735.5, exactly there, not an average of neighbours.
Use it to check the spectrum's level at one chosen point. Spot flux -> 11.97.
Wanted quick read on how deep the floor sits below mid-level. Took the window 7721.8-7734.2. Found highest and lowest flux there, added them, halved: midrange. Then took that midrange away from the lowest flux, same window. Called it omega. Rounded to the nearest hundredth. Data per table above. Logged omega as -0.34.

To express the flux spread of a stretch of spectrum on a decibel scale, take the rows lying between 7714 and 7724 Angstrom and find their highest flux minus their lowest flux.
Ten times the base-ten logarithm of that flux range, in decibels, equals -2.5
